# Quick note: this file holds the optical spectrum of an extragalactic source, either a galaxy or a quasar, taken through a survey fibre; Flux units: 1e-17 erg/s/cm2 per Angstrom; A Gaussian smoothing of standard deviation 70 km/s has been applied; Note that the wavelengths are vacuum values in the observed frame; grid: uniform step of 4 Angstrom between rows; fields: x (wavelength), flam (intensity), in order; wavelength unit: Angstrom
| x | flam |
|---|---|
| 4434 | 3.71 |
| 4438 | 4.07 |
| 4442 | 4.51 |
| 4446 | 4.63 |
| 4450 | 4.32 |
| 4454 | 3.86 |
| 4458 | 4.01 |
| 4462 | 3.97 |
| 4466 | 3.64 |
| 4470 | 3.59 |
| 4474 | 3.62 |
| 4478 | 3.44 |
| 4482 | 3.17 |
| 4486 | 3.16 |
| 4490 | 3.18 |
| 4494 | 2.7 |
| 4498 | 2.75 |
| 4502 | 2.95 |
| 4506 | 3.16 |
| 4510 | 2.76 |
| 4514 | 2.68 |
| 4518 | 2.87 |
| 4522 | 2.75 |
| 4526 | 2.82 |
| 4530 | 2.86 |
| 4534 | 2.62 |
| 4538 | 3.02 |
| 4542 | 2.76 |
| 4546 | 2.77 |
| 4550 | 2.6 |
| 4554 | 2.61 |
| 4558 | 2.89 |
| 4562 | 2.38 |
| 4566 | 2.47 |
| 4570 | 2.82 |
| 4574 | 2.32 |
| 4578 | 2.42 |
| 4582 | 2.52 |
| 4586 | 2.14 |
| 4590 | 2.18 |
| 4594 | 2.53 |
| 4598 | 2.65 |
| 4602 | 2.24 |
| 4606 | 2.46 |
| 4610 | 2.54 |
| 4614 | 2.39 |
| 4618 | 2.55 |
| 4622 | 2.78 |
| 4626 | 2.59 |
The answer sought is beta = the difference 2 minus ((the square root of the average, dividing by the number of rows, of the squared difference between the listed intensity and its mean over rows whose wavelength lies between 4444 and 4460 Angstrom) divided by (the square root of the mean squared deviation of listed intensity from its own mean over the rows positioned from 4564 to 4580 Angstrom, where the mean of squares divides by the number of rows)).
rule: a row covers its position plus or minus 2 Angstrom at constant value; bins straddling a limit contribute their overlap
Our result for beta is 0.4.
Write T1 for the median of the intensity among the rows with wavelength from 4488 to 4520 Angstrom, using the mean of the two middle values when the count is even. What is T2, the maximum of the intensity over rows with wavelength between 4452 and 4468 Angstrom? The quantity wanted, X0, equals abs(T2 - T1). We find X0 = 1.2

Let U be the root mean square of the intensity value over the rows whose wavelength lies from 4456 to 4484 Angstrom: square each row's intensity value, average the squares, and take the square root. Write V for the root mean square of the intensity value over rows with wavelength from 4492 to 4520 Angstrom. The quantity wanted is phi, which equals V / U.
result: 0.8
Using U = 3.6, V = 2.8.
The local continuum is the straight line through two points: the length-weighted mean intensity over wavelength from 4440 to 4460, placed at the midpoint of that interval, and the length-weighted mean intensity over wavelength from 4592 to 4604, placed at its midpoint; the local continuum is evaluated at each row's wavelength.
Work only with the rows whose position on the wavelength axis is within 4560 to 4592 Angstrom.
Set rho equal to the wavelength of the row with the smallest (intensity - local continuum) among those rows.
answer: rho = 4562 Angstrom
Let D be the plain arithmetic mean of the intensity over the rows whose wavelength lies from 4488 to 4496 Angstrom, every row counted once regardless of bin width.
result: 2.94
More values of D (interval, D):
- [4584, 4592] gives 2.16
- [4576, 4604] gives 2.38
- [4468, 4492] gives 3.36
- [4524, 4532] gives 2.84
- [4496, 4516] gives 2.86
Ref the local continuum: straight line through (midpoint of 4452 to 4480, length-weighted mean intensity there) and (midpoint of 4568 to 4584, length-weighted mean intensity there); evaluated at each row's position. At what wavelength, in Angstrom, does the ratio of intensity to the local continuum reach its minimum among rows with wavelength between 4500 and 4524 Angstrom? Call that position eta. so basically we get 4514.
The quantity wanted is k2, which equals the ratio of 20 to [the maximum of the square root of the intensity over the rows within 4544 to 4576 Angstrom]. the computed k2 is 11.8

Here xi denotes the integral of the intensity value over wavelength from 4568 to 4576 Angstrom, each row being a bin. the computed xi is 21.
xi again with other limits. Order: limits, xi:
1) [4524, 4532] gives 23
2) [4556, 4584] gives 71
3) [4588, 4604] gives 38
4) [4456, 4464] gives 32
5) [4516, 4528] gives 34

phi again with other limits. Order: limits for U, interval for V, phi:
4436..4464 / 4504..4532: 0.7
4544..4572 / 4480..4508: 1.1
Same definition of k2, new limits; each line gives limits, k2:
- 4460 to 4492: 10.0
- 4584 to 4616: 12.3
